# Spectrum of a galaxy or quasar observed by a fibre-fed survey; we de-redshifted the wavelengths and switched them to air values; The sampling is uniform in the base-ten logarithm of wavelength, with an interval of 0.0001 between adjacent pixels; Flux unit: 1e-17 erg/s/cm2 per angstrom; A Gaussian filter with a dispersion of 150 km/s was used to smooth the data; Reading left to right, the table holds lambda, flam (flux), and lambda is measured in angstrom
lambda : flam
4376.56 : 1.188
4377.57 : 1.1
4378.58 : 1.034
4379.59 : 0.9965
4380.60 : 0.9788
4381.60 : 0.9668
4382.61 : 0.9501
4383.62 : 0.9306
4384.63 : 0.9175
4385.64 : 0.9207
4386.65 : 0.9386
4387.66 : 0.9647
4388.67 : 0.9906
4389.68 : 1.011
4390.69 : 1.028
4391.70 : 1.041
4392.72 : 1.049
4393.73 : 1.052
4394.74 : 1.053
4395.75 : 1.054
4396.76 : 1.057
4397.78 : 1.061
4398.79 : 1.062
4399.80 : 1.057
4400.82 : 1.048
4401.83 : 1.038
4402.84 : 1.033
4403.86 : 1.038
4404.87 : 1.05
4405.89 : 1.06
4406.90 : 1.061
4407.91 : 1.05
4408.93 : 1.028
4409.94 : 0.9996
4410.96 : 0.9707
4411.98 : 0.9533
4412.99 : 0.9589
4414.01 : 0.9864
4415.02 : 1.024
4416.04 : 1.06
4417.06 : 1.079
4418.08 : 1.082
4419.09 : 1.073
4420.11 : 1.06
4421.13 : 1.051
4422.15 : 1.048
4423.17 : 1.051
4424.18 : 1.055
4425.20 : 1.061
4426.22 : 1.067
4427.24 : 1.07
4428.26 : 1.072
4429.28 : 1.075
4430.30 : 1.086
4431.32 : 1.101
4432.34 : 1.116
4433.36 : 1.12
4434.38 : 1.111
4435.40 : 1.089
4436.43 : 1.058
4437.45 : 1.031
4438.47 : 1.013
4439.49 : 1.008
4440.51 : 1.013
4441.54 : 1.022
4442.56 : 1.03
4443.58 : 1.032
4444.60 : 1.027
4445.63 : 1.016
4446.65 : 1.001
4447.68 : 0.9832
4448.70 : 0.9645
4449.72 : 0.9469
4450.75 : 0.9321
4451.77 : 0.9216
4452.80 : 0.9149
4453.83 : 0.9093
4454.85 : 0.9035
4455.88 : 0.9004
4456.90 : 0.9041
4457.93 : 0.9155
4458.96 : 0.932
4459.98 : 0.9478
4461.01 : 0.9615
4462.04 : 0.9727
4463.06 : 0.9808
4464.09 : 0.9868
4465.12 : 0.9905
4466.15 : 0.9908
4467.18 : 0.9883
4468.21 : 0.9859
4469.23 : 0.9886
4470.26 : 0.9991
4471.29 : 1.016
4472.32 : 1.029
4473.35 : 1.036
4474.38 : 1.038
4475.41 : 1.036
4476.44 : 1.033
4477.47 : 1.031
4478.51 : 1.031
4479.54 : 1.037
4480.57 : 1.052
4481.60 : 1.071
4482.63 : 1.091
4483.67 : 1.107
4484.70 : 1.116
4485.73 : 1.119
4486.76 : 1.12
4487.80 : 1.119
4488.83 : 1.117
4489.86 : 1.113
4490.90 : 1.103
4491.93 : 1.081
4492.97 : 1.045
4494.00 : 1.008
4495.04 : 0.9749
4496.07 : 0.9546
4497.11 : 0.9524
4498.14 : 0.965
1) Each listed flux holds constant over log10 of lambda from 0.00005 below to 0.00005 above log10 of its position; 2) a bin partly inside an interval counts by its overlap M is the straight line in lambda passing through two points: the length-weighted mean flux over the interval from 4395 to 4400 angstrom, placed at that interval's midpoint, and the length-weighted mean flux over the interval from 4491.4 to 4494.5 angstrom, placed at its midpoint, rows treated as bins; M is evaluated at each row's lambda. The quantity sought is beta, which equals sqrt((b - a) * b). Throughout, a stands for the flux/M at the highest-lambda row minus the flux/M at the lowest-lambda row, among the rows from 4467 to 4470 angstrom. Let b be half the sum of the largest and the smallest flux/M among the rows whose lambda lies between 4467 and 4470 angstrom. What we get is 0.94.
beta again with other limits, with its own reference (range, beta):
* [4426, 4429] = 1.01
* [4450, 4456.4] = 0.89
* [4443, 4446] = 0.98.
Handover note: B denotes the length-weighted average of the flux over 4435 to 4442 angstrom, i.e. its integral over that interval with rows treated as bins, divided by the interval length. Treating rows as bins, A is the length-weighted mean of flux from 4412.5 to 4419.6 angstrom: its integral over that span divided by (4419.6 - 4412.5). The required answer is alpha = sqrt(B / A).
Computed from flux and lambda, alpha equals 1.00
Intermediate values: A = 1.04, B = 1.03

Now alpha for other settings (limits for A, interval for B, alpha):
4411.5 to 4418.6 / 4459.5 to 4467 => 0.98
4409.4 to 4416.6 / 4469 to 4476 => 1.01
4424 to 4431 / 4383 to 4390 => 0.94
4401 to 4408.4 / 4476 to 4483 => 1.00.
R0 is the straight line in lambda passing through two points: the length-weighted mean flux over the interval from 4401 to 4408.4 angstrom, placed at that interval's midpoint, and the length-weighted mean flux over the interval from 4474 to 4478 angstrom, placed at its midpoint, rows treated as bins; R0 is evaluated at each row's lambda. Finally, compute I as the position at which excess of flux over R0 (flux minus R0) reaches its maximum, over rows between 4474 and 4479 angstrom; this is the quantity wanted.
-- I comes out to 4474.38 angstrom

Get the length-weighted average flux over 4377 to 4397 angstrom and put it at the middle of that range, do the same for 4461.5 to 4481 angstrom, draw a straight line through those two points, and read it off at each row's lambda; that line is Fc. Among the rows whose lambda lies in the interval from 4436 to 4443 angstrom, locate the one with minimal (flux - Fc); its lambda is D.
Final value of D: 4439.49 angstrom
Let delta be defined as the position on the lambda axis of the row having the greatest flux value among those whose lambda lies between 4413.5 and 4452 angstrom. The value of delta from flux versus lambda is 4433.36 angstrom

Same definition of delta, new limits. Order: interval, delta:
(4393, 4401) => 4398.79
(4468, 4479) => 4474.38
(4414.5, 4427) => 4418.08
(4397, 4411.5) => 4398.79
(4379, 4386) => 4379.59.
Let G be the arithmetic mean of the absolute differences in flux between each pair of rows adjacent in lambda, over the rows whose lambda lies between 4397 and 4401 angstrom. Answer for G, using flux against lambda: 0.005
